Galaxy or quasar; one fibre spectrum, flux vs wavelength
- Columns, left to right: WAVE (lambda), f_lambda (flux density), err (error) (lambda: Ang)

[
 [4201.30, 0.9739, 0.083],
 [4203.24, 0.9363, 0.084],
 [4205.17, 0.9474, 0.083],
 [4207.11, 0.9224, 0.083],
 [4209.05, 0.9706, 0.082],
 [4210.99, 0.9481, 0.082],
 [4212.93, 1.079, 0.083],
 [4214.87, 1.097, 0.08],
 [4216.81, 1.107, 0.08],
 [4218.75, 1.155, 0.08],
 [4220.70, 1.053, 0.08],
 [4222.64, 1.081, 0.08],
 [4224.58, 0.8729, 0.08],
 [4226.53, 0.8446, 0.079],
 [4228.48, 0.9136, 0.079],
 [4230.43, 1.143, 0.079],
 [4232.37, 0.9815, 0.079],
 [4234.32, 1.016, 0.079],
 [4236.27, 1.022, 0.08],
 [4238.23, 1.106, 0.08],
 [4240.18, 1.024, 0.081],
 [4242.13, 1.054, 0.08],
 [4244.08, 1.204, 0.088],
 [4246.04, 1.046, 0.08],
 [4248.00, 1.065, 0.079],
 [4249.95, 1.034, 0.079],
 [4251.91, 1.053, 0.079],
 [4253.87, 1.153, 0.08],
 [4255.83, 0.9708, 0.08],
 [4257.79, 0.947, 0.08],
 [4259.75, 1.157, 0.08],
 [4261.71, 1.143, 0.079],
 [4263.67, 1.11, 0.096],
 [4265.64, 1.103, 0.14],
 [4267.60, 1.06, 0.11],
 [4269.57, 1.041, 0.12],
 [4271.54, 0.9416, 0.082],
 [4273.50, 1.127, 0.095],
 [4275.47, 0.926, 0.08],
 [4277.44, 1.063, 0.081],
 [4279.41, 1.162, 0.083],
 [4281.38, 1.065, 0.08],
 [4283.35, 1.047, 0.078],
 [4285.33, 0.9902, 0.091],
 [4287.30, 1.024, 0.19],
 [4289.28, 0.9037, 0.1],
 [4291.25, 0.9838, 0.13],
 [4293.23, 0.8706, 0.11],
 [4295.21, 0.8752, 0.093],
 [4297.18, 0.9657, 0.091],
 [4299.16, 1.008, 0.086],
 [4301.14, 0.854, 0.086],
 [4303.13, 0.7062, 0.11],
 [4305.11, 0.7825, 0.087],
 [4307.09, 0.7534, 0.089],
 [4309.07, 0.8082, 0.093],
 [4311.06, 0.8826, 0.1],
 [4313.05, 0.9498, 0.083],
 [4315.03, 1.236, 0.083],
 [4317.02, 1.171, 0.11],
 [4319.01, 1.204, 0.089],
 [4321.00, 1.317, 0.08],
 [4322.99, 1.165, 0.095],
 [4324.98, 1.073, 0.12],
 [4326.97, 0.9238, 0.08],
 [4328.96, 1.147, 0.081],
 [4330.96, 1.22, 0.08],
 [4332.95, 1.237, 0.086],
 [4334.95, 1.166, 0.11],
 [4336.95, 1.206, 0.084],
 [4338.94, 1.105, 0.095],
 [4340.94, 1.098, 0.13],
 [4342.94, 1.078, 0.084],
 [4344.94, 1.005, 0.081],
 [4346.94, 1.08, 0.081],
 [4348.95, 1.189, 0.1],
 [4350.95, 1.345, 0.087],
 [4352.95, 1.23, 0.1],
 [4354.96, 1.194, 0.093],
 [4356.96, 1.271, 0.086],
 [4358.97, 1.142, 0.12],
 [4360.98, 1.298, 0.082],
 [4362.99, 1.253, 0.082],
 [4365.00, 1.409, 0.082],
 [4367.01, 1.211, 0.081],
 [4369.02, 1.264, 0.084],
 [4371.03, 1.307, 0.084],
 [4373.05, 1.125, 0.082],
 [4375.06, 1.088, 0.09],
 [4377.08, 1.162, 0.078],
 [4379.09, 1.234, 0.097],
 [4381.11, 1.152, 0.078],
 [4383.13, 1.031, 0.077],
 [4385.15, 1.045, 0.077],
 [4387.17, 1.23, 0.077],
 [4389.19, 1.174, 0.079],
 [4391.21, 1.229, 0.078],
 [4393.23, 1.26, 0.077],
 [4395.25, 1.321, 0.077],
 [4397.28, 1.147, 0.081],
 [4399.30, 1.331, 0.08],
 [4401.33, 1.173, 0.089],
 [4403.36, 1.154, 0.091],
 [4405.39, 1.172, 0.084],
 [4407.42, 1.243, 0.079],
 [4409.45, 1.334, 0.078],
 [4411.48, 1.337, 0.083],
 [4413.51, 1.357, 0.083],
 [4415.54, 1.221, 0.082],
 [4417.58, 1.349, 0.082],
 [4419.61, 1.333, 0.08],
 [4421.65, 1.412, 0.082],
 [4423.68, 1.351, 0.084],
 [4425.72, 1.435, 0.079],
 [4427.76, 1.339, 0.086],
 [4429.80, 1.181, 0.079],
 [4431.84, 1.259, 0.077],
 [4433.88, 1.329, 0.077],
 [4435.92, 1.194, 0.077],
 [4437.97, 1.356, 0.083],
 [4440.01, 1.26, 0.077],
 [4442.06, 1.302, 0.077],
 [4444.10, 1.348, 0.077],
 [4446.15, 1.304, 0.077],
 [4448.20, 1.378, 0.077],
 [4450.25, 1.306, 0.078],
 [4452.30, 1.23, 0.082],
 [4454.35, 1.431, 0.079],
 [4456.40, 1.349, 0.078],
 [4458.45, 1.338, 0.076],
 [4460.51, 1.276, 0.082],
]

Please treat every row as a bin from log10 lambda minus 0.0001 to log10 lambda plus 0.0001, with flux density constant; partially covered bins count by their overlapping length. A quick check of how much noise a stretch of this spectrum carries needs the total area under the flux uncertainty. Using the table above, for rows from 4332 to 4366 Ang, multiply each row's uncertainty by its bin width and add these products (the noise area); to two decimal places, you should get 3.17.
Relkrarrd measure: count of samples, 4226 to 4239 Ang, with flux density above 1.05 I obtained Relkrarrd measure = 2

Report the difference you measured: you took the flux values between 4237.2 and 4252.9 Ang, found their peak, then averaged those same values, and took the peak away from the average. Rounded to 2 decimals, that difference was -0.13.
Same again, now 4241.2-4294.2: -0.16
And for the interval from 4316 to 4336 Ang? -0.15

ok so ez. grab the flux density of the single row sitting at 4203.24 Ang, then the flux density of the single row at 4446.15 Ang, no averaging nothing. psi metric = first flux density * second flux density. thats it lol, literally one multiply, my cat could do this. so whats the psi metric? 1.2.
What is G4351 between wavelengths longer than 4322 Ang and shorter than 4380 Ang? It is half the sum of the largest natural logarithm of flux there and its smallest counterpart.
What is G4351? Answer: 0.13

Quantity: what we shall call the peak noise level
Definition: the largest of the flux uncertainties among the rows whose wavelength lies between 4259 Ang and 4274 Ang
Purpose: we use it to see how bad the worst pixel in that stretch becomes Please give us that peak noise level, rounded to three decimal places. 0.140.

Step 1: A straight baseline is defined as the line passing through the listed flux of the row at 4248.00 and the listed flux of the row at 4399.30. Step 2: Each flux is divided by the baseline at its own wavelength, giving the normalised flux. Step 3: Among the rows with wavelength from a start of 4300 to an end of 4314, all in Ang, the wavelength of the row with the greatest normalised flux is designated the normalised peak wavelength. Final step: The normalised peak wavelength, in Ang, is 4313.05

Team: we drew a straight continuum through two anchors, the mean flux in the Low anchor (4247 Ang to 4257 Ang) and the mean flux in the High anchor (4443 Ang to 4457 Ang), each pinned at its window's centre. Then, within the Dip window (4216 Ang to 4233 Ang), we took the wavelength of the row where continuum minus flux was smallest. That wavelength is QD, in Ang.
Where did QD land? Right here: 4218.75 Ang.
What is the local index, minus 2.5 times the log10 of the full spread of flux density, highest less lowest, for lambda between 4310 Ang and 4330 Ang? 0.91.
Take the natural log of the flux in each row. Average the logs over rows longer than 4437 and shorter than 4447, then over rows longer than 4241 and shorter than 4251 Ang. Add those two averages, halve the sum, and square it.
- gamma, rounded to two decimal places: 0.03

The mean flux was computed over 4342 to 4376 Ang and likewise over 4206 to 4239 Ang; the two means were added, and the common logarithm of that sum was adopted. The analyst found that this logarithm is 0.347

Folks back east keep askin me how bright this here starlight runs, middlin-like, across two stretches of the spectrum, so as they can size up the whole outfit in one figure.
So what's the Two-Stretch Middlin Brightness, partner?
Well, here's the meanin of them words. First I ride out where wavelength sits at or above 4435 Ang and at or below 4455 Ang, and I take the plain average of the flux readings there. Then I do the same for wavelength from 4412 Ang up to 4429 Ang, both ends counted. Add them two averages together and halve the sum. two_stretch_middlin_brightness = 1.33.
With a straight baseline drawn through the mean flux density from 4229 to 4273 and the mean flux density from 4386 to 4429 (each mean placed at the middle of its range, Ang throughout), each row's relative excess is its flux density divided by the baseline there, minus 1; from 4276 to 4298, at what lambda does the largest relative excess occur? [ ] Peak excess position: 4279.41 Ang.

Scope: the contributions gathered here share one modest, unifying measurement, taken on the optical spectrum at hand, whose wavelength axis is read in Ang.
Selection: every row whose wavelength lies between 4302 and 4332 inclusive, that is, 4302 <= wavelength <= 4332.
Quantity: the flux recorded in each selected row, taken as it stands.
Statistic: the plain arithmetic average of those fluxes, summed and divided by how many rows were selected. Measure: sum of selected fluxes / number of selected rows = 1.02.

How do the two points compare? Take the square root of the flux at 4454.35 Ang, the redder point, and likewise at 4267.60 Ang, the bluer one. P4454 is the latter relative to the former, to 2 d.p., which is 0.86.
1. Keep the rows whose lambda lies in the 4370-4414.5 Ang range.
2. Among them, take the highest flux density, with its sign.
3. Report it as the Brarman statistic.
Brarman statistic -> 1.357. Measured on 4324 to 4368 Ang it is 1.409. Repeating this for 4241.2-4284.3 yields 1.204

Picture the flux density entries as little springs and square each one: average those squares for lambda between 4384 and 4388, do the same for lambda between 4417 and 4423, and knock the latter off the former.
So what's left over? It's -0.6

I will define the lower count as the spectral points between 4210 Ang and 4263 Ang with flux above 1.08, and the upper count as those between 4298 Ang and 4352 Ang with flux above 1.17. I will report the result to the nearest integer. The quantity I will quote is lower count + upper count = 19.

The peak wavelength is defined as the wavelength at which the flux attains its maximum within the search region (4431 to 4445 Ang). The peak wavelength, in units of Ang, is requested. 4437.97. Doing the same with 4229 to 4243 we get 4230.43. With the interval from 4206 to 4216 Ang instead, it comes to 4214.87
